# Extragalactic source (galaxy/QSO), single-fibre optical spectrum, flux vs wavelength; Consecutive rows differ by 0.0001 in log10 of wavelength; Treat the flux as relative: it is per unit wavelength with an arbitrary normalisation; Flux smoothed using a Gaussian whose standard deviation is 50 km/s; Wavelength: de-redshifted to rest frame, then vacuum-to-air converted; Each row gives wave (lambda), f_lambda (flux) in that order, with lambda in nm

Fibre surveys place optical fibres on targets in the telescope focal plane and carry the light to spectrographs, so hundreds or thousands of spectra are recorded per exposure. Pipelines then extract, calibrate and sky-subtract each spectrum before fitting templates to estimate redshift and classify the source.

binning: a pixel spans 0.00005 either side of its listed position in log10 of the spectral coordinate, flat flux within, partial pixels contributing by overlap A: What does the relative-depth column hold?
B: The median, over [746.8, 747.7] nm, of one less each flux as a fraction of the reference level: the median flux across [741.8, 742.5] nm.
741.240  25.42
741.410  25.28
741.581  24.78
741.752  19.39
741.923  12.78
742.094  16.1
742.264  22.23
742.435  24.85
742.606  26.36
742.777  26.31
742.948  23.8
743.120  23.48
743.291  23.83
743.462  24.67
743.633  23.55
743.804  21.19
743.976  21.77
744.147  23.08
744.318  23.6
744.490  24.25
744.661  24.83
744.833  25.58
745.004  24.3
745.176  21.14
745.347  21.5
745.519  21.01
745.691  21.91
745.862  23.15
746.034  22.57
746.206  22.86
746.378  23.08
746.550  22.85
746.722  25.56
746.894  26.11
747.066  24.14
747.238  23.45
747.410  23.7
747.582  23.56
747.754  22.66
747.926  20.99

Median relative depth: -0.237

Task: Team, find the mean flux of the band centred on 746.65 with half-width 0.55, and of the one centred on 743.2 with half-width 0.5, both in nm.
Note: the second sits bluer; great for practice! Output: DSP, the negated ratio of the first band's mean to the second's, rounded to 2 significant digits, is -0.99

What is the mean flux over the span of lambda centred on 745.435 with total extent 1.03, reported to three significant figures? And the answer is 22.2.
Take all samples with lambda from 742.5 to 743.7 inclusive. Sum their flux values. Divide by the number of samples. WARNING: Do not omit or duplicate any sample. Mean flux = 24.6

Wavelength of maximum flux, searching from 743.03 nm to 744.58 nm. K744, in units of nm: 743.462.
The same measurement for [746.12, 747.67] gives 746.894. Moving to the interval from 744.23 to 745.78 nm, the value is 744.833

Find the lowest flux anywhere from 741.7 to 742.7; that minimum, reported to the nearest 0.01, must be 12.78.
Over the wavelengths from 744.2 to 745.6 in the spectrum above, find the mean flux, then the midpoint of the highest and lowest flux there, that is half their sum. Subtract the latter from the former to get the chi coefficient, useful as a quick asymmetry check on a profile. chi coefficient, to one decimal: 0.0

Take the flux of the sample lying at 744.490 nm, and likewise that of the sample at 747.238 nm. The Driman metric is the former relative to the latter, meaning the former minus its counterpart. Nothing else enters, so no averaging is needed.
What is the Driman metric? 1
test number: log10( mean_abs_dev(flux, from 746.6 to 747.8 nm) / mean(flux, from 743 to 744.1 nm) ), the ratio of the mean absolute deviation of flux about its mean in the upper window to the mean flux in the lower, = -1.38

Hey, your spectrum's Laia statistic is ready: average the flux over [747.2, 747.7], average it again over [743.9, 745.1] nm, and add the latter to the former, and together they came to 47.5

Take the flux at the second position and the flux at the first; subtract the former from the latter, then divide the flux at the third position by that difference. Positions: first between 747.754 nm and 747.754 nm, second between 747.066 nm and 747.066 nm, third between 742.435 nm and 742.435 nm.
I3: -17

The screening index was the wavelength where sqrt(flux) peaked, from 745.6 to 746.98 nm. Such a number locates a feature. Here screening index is 746.894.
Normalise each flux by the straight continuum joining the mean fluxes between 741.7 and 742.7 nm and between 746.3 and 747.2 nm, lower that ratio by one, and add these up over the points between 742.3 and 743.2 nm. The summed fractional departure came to 1.0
